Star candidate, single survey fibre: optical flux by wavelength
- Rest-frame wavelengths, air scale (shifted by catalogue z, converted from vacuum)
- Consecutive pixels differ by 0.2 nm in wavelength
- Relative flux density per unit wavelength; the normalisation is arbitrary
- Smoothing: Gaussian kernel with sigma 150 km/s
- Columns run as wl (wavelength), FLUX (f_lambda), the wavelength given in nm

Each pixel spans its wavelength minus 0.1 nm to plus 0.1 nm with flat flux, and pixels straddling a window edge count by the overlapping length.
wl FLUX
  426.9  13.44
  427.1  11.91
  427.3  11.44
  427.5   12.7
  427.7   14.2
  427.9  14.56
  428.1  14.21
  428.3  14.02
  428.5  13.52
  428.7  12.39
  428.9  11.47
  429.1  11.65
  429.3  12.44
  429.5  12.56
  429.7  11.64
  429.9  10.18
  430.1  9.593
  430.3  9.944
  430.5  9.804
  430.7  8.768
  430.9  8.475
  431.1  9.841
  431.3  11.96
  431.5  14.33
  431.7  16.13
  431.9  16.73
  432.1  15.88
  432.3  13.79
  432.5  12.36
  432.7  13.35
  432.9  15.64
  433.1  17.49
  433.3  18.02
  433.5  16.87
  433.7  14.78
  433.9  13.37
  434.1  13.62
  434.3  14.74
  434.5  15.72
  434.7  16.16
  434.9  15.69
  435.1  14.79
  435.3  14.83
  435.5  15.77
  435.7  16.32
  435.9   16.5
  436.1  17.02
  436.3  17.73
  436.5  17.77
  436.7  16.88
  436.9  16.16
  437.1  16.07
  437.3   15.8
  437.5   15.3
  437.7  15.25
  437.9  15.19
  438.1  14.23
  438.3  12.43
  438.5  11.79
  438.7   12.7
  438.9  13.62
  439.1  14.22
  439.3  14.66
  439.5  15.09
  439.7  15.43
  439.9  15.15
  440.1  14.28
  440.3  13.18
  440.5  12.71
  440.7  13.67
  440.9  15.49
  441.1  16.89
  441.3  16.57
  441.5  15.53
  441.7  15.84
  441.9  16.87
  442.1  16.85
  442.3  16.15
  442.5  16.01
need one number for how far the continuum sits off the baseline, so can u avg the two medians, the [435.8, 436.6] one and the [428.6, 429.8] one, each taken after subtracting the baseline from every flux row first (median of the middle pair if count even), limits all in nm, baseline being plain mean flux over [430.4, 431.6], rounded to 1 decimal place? 4.2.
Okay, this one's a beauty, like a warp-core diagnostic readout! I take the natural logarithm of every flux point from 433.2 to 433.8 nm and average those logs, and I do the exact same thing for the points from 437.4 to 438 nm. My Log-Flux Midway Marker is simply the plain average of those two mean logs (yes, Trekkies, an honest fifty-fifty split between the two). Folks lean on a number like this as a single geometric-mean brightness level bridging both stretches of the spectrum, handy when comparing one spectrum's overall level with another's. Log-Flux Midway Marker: 2.76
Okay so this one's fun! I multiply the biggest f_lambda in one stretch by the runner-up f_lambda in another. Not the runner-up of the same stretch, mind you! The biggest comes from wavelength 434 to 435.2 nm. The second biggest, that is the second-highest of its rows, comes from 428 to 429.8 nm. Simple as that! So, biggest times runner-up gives 227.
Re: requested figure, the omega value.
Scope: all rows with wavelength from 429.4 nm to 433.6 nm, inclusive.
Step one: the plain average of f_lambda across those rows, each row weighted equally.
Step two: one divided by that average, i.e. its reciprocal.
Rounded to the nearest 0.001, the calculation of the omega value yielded 0.077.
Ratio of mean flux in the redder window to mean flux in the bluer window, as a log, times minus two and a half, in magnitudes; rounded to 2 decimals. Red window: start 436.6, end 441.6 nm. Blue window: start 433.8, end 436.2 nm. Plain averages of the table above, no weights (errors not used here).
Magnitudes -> 0.05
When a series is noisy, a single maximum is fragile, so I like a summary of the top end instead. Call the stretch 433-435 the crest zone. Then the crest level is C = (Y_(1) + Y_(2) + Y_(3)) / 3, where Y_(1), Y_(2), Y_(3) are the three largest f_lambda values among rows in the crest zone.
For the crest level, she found 17.5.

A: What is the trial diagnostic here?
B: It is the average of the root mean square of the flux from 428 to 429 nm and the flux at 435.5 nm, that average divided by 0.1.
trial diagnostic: 145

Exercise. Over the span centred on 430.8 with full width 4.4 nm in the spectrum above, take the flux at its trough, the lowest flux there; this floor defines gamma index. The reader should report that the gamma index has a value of 8.475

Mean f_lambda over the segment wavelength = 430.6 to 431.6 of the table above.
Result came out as 10.7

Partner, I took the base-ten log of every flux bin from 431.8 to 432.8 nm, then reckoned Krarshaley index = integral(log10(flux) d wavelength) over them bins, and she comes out 1.2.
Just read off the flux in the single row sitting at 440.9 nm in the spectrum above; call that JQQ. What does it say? 15.49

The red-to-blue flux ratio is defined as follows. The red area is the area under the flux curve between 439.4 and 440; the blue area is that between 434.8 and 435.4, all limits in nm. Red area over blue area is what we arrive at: 1.01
